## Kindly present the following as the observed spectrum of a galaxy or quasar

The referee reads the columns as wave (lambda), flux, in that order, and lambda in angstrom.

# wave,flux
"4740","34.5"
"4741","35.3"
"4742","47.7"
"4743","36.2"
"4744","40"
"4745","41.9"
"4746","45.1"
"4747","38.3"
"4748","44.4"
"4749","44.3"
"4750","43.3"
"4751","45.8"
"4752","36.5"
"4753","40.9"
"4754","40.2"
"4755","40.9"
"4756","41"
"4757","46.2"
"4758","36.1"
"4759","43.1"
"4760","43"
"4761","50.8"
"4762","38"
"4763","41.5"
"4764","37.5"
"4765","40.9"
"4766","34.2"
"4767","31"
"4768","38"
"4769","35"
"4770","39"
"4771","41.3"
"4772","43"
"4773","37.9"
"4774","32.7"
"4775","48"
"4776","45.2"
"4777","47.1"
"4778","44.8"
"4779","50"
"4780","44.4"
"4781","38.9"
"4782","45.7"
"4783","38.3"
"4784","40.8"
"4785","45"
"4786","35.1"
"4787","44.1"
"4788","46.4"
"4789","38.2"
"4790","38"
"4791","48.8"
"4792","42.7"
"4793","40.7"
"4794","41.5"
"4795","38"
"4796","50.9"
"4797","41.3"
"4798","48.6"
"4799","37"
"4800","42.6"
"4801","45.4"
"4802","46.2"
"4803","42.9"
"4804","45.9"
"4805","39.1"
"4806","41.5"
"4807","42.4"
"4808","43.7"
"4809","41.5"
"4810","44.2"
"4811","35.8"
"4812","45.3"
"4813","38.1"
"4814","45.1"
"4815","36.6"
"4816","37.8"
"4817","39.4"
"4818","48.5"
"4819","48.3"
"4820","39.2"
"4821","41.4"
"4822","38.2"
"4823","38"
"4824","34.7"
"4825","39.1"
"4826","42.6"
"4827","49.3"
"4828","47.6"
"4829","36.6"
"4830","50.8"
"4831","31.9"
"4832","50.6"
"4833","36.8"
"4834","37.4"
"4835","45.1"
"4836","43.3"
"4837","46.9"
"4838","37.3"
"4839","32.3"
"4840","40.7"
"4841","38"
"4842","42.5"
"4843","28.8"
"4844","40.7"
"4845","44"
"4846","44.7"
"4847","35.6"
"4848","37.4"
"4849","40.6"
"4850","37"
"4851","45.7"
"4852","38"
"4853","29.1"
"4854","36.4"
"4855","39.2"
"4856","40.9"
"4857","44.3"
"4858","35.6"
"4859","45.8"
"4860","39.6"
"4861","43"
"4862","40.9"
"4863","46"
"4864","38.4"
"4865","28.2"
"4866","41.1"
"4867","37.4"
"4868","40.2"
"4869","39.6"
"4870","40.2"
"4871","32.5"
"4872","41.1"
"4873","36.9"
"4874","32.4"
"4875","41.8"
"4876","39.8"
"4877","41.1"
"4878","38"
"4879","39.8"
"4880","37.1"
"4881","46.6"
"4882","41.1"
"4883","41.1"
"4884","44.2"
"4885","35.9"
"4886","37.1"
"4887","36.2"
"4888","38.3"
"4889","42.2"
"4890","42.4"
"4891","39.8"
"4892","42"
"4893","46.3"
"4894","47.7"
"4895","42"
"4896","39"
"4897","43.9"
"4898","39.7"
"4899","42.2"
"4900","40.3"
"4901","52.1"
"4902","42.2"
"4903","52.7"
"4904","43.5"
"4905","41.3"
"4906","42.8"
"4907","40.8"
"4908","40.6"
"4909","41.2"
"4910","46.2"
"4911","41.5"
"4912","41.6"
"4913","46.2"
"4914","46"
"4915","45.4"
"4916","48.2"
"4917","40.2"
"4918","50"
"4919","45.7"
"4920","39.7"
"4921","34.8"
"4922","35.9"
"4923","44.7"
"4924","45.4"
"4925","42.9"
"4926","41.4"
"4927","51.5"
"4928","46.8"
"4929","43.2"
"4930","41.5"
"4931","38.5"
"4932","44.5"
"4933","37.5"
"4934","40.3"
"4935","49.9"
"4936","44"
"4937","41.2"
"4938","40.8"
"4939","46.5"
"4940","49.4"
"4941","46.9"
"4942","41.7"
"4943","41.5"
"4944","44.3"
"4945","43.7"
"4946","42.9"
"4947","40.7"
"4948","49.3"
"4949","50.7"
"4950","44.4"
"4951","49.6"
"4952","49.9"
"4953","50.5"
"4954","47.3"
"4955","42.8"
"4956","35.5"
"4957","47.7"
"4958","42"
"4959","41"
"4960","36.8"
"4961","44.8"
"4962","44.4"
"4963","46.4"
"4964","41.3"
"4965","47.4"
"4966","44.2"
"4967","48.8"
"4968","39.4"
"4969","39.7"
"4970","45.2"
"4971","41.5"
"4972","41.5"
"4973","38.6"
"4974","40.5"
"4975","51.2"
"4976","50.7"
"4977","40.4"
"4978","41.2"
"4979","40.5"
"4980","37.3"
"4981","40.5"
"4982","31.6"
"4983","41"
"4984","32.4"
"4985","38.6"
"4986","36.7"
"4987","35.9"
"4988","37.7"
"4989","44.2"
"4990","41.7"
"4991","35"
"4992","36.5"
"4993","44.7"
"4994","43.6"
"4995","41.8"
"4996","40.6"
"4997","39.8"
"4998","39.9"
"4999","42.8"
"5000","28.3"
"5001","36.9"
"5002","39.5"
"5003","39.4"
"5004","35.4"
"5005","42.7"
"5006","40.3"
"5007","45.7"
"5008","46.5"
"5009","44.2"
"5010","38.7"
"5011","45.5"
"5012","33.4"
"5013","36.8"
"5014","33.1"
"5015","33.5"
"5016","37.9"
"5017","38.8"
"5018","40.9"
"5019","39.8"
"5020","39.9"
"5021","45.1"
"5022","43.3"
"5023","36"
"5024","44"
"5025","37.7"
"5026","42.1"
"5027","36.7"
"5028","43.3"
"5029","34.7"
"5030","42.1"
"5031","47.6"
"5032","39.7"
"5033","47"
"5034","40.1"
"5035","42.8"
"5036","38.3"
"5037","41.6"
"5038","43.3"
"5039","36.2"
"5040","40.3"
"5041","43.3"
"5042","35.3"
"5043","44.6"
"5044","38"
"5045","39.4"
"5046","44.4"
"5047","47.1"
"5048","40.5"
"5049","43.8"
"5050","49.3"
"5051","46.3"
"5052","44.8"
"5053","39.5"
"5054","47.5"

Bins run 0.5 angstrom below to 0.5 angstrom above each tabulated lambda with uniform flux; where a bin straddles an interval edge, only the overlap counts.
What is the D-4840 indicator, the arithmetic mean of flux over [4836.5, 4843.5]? 38.1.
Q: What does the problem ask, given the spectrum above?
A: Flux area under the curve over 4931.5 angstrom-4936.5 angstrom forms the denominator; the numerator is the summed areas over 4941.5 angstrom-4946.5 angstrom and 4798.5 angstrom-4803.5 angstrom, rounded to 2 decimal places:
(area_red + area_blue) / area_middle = 1.98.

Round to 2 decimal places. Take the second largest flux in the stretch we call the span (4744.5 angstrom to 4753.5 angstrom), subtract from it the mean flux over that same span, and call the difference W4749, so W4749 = 2.82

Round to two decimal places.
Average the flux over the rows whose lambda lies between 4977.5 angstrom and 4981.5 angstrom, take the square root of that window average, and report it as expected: 6.31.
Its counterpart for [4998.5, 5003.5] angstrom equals 6.11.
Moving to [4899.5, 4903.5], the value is 6.84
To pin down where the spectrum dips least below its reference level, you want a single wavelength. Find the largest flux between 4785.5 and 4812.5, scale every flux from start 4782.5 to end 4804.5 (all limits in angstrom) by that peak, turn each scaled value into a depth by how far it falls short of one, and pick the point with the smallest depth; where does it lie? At 4796 angstrom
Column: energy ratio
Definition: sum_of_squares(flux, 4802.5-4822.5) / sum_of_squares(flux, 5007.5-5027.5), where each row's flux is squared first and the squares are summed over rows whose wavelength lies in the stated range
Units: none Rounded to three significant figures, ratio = 1.10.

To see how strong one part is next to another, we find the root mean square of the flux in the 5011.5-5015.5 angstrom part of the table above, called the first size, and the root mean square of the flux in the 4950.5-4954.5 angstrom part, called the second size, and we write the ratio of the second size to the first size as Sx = 1.44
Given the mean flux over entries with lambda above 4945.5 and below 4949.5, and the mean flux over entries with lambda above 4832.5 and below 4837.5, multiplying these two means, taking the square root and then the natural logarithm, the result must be 3.78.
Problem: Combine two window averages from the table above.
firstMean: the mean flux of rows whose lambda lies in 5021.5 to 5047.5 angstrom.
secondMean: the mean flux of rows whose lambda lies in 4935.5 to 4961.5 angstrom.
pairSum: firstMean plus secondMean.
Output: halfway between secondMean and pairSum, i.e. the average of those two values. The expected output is 65.0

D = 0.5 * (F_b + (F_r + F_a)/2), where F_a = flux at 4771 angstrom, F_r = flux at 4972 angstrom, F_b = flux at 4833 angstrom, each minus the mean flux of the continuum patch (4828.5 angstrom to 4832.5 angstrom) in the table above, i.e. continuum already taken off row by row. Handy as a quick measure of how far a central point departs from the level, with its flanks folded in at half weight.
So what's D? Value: -3.4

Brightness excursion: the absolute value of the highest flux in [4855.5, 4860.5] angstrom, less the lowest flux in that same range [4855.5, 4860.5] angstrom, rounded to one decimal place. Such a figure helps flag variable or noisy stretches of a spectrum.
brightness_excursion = 10.2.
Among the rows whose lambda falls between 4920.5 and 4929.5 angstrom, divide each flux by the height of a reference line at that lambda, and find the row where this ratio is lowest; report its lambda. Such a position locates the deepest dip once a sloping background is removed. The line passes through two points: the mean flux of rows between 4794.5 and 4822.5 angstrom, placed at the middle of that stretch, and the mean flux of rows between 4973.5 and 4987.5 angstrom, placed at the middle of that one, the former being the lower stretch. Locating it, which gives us 4921 angstrom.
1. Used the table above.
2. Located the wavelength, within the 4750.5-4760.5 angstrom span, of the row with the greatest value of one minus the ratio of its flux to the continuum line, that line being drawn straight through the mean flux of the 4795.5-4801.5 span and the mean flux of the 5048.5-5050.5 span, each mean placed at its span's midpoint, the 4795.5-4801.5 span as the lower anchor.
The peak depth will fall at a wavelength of 4758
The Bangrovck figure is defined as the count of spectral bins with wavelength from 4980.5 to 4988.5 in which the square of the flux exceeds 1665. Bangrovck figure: 1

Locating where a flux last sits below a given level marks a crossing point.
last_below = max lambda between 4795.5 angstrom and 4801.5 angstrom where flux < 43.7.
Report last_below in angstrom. 4800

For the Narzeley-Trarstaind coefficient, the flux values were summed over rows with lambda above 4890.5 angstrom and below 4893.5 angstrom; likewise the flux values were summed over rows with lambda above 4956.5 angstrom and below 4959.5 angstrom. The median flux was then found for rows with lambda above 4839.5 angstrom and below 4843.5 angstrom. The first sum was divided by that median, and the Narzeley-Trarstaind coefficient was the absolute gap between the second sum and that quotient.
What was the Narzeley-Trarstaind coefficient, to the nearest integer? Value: 127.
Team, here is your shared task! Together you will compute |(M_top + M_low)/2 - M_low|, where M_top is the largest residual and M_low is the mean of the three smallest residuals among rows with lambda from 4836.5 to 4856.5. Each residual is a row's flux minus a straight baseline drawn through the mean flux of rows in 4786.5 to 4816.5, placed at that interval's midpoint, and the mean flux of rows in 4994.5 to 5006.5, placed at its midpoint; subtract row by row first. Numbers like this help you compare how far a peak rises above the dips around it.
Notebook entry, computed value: 8.3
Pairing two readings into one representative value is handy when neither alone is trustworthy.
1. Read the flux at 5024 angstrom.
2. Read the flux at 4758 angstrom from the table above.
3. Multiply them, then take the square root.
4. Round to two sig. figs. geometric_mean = 40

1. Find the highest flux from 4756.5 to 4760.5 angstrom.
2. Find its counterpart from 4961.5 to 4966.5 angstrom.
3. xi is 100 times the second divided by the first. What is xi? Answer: 103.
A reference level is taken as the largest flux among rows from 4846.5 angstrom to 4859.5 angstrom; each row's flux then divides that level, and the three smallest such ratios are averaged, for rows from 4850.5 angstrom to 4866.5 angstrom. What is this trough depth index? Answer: 0.999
